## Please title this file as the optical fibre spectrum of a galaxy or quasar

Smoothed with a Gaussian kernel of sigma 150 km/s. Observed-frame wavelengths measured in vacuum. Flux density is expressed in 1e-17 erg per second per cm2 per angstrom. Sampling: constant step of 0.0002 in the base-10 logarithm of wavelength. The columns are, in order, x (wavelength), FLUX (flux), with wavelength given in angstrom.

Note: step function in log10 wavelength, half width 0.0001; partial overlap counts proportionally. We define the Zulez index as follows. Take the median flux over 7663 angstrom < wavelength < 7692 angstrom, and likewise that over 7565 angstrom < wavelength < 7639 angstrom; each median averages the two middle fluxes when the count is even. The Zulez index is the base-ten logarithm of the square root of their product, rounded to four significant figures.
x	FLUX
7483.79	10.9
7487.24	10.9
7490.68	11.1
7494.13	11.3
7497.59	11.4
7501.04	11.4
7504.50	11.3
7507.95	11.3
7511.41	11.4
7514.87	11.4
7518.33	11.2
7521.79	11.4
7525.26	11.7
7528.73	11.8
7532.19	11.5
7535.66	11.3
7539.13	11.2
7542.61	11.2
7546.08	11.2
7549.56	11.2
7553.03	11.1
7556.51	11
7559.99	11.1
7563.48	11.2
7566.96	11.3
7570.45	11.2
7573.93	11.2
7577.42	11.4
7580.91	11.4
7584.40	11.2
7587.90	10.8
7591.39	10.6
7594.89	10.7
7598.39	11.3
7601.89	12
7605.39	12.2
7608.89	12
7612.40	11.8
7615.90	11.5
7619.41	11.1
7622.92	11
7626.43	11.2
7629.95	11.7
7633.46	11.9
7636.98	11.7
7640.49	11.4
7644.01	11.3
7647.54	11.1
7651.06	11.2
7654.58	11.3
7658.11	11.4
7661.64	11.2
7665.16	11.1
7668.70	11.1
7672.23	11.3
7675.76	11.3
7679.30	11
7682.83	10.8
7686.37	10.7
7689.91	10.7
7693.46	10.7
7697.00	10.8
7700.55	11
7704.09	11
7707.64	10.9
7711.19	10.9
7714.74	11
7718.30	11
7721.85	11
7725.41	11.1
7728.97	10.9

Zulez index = 1.048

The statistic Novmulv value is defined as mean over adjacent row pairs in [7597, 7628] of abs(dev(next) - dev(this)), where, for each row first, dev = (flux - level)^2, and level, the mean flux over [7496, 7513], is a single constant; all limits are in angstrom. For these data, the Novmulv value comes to 0.20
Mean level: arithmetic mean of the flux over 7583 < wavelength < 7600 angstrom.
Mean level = 10.9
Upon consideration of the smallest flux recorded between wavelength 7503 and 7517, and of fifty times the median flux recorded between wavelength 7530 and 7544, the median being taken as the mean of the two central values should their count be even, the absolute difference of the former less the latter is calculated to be 551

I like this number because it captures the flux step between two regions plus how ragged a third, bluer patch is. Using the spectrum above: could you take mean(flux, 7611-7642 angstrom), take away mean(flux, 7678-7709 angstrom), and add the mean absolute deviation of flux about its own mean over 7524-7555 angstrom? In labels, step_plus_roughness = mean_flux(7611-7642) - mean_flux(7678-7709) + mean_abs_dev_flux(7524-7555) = 0.8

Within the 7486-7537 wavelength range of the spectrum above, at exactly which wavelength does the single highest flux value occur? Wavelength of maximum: 7528.73 angstrom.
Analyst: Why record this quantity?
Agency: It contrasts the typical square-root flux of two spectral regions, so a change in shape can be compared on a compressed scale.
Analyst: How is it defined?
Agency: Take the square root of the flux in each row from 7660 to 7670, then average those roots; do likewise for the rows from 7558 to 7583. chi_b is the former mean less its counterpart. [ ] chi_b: -0.018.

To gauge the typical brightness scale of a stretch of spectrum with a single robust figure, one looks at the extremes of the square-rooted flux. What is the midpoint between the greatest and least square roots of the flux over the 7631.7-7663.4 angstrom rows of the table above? 3.391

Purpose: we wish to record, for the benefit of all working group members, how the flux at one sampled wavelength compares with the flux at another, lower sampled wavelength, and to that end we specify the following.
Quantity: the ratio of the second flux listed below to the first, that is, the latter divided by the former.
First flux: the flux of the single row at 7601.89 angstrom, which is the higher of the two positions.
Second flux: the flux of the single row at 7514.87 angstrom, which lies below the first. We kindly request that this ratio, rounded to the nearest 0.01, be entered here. 0.95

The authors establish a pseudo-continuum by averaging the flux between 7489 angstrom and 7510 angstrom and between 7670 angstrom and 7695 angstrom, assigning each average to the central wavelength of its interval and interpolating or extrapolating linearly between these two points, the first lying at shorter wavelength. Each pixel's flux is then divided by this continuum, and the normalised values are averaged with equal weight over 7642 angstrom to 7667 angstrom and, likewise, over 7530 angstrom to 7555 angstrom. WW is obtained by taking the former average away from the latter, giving -0.02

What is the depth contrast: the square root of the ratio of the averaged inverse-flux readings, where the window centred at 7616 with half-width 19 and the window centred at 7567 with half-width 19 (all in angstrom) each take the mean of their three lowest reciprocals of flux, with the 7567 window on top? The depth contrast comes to 1.03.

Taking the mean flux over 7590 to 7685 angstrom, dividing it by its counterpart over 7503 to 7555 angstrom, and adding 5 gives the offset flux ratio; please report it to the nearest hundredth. 6.00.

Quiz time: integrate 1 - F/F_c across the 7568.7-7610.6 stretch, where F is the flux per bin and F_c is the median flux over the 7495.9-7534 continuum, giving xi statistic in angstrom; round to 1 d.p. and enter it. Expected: 0.2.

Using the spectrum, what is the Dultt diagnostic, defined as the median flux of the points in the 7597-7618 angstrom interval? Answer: 11.9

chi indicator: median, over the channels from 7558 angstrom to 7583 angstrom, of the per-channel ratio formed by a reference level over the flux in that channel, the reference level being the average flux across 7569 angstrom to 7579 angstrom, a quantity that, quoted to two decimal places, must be 1.01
